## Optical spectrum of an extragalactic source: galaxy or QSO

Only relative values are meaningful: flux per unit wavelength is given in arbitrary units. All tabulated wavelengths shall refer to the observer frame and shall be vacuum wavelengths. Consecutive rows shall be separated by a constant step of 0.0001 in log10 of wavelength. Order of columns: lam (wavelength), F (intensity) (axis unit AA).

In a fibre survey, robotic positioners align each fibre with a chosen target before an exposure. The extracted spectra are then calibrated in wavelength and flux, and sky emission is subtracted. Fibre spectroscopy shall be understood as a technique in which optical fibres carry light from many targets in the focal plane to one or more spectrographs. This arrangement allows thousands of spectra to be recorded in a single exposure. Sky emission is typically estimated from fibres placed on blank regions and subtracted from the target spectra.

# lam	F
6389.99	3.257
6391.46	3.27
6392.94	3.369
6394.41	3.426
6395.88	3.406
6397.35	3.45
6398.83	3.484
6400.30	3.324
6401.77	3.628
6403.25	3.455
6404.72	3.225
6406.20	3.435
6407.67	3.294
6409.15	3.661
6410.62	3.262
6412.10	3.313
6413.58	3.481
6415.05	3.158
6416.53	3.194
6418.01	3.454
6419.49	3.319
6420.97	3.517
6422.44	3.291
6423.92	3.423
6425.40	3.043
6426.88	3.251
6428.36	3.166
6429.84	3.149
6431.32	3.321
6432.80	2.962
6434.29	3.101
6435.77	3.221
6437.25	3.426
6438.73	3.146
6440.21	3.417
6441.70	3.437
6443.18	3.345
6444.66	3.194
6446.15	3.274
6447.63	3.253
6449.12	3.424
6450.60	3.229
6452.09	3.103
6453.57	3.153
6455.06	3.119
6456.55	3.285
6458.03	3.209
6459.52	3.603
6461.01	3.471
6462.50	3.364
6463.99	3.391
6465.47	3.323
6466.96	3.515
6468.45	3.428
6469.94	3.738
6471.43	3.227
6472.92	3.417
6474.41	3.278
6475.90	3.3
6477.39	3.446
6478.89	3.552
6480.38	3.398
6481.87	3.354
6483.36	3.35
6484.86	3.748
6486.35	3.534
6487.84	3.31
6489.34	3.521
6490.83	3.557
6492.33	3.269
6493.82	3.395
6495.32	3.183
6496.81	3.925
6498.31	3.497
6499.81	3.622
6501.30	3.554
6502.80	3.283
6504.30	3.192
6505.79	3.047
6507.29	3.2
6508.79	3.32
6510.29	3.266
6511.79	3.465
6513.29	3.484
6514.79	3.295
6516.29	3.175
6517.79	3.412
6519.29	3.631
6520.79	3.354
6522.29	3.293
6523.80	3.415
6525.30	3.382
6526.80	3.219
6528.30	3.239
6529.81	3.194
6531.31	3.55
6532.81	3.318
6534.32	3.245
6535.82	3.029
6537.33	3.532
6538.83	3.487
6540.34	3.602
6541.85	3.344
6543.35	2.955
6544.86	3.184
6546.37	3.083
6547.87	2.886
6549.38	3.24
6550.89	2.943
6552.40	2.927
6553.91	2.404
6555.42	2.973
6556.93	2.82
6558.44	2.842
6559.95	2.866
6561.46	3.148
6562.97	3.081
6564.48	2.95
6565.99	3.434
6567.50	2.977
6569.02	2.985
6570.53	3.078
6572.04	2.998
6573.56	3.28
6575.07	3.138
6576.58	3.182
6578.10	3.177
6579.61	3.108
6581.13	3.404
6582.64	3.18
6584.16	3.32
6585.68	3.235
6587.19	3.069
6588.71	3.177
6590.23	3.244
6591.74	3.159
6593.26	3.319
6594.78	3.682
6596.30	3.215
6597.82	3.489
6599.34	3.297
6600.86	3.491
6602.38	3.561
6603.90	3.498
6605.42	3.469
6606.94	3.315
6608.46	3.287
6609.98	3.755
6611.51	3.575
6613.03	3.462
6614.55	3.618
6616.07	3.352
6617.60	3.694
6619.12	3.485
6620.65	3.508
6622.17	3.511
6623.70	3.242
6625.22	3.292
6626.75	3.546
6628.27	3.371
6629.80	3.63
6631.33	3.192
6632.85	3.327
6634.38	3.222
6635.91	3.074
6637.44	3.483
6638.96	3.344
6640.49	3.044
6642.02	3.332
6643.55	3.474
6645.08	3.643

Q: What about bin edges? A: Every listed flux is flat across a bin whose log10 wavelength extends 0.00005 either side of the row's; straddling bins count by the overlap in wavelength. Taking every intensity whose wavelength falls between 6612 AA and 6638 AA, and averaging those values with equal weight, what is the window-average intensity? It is 3.41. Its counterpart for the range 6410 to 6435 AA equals 3.26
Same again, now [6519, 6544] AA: 3.34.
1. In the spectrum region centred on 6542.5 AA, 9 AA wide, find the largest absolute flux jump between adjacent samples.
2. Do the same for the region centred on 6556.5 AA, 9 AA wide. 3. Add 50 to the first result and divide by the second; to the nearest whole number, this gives 89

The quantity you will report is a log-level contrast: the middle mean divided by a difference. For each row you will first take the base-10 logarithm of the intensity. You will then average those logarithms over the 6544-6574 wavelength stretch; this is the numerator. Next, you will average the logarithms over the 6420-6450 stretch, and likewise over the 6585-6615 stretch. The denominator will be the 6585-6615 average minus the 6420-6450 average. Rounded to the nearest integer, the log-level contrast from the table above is 29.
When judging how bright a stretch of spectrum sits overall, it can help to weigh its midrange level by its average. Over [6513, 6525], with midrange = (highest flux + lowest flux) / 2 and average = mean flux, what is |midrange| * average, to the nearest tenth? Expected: 11.5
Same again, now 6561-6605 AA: 10.7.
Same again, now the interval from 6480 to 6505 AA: 12.3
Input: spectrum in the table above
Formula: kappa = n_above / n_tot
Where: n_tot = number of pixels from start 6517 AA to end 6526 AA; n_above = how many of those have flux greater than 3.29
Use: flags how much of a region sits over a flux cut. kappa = 1.00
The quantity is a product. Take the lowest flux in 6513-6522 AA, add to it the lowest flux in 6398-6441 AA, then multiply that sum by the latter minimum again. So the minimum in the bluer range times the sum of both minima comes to 18.2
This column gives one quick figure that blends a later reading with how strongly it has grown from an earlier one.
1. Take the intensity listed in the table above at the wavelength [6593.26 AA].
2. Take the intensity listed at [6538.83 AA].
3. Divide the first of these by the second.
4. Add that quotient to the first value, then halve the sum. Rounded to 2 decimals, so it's 2.14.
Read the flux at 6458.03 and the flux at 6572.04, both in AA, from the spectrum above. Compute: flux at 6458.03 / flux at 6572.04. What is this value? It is 1.070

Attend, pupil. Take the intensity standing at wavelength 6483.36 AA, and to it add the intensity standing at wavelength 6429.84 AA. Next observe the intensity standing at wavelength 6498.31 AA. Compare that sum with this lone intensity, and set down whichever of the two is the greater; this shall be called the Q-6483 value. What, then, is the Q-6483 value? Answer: 6.5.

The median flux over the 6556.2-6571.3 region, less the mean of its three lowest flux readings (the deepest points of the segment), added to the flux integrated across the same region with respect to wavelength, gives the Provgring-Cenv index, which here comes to 46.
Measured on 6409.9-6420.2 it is 34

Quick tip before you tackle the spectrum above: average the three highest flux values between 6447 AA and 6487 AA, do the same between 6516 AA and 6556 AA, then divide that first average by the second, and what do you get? 1.03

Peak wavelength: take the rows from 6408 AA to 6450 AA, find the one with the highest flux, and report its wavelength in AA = 6409.15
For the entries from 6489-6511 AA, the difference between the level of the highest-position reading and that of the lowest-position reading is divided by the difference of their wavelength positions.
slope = -0.012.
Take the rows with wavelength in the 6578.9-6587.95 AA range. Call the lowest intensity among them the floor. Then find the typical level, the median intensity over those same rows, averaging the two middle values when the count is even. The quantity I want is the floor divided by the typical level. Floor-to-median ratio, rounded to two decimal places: 0.96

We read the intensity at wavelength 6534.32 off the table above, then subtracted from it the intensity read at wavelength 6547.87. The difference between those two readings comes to 0.36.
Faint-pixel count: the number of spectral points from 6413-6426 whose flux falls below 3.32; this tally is 5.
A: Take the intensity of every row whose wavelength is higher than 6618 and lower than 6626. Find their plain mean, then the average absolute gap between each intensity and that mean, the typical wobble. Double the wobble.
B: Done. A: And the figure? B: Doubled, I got 0.22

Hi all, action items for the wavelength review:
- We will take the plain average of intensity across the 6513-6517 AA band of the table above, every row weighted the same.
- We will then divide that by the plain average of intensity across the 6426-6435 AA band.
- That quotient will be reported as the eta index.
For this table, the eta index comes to 1.05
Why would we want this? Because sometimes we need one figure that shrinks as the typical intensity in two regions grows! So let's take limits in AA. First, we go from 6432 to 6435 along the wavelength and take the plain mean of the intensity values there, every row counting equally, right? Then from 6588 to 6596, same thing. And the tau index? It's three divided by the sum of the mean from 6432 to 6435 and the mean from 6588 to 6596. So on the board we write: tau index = 0.473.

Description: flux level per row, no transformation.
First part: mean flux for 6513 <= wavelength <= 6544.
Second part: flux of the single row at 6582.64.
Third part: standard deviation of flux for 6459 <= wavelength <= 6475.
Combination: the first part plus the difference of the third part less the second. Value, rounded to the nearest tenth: 0.3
